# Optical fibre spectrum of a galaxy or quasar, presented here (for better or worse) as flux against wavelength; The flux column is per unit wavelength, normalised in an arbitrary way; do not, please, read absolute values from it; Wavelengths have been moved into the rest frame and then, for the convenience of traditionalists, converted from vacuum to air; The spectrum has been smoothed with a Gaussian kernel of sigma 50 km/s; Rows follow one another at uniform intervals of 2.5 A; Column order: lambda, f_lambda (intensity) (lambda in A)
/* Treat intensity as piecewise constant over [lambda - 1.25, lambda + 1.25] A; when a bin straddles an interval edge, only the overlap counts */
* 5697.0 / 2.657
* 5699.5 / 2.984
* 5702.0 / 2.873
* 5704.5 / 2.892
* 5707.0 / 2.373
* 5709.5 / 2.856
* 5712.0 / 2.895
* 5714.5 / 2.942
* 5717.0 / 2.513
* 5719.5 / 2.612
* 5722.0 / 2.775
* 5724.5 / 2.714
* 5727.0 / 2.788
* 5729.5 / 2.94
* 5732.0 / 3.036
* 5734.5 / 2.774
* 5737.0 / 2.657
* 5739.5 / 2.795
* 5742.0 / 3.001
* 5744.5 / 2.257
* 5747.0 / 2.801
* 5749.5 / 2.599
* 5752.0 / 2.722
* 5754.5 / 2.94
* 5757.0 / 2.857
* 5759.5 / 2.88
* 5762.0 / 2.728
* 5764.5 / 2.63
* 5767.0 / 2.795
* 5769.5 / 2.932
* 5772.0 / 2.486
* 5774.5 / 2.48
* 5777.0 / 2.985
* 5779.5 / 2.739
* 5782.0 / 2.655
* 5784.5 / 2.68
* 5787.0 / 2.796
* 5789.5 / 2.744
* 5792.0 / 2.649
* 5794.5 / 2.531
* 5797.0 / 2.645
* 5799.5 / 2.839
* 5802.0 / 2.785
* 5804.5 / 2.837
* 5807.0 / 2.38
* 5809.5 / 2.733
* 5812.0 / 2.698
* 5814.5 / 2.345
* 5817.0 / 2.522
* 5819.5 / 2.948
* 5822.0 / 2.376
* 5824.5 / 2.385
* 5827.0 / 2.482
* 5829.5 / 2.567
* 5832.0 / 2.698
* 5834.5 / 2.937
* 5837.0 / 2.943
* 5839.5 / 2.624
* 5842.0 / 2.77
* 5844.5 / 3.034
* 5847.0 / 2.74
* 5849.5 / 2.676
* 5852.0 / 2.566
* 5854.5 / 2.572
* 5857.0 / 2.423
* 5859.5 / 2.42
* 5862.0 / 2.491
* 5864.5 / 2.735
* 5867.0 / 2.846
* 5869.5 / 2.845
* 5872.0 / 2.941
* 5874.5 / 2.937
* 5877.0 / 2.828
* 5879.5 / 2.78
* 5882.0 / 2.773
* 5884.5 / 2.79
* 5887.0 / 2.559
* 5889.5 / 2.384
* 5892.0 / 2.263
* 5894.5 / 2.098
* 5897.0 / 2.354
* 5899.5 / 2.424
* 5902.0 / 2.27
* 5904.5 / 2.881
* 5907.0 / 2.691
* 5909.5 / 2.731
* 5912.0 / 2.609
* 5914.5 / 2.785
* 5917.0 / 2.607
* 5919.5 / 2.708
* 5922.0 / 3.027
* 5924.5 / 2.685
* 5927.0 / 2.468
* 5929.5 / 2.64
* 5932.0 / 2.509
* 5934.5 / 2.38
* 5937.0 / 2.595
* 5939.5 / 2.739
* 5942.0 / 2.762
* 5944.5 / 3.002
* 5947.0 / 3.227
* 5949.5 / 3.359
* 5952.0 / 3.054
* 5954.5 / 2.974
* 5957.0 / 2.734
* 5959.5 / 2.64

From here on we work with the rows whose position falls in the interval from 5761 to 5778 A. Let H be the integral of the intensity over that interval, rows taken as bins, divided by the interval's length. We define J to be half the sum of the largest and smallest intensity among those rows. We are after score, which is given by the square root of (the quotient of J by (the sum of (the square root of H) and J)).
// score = 0.790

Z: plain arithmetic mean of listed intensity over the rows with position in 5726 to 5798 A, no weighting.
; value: 2.74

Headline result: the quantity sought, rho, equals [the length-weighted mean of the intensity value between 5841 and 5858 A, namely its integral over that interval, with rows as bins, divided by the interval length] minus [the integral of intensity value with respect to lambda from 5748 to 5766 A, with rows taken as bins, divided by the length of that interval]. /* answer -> -0.08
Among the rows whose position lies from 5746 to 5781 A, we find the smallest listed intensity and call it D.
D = 2.48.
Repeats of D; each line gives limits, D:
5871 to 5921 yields 2.098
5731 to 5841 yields 2.257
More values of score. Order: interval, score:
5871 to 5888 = 0.788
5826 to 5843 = 0.789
